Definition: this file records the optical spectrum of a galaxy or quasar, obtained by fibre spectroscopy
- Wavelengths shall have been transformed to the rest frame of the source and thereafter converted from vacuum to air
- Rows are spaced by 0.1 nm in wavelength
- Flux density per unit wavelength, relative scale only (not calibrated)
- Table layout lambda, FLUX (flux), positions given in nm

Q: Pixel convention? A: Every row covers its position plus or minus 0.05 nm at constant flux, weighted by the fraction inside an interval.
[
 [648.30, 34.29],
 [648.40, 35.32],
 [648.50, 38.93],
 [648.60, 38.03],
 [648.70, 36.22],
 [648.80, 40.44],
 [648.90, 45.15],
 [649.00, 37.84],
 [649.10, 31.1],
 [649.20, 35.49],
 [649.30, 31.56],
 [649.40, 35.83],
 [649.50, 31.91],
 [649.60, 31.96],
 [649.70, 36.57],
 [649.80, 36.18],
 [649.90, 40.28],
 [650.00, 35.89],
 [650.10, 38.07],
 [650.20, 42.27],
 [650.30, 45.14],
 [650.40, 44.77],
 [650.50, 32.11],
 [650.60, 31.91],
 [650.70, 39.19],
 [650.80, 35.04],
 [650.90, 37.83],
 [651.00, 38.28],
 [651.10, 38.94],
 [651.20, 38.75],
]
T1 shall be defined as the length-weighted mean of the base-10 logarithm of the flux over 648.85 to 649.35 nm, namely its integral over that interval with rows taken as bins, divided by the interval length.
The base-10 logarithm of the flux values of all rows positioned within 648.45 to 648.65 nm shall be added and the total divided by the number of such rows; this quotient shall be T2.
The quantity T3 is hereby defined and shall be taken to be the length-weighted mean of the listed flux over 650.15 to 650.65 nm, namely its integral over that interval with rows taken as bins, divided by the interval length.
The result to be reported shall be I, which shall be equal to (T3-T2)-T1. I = 36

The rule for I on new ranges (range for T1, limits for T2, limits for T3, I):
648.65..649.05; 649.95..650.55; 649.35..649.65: 30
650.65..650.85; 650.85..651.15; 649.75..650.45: 37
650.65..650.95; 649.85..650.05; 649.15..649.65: 30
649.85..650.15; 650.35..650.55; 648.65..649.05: 37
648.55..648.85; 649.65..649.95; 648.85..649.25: 34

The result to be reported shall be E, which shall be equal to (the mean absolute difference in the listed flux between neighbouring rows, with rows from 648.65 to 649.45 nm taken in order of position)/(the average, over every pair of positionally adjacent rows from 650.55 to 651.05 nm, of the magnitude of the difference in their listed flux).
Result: 1.39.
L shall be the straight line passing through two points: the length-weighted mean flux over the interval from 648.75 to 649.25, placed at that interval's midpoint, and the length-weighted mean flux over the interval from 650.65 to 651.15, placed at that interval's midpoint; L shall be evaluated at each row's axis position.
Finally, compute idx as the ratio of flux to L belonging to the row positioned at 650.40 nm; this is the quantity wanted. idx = 1.18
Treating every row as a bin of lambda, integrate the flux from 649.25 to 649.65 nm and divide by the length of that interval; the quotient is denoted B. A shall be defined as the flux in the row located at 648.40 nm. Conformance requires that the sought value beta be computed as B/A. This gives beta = 0.93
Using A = 35.32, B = 33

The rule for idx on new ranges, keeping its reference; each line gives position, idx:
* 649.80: 0.95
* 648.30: 0.90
